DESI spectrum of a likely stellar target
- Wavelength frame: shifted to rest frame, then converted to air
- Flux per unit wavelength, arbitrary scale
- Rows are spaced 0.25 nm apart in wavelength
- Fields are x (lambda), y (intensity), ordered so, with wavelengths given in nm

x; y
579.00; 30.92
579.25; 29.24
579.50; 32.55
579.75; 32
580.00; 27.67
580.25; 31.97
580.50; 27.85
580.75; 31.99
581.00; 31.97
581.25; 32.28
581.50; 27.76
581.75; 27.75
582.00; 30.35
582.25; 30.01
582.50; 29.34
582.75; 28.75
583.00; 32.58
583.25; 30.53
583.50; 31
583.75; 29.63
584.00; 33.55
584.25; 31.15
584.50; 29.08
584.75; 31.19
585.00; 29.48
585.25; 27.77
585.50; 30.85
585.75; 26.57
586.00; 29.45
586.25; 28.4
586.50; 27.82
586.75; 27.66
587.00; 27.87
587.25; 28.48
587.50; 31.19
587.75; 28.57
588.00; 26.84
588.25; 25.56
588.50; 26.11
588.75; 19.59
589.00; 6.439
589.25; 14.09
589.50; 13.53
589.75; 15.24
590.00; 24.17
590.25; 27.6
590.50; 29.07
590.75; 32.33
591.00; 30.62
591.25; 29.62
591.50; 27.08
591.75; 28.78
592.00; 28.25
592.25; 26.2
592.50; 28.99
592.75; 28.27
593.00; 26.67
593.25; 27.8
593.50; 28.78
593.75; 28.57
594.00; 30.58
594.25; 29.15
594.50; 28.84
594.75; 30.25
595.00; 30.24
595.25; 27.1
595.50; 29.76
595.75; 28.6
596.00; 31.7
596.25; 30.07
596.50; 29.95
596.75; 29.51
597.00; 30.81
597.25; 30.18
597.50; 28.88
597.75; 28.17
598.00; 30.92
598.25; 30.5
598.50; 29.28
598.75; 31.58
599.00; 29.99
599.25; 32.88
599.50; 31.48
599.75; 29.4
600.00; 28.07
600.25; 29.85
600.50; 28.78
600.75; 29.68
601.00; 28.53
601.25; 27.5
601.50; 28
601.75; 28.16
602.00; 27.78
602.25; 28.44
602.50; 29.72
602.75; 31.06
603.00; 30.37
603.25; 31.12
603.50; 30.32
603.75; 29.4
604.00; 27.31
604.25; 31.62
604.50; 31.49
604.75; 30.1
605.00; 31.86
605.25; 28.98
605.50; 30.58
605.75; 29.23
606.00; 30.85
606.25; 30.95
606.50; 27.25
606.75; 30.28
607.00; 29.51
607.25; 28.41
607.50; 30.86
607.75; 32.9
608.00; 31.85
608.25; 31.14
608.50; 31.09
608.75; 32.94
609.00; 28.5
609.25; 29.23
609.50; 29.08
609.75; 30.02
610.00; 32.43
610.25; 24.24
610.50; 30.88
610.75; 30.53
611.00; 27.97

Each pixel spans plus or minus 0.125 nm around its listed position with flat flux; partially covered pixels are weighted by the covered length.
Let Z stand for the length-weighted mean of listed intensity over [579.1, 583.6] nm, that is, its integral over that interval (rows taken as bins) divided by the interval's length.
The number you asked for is 30.3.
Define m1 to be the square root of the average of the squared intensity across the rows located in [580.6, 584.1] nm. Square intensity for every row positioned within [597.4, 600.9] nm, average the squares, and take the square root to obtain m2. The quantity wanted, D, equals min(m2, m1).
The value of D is 30.0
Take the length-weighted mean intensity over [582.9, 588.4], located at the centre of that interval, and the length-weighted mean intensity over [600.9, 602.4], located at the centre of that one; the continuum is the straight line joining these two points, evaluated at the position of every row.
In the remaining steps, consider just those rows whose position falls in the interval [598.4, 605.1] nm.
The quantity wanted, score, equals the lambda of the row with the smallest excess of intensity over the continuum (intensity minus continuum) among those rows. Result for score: 601.25 nm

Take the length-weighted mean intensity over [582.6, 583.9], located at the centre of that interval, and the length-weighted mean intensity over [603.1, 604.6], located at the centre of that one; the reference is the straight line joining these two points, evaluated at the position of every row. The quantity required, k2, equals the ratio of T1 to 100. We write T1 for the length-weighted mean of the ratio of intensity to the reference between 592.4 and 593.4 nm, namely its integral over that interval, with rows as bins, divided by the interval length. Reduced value 0.0092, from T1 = 0.919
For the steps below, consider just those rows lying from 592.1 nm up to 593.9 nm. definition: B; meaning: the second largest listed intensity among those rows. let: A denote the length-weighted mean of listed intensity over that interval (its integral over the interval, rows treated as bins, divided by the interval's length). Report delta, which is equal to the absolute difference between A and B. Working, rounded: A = 27.9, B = 28.78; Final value 0.8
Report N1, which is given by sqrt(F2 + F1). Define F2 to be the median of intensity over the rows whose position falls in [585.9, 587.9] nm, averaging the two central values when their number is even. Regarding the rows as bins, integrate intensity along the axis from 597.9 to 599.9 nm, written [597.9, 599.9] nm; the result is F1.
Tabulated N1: 9.48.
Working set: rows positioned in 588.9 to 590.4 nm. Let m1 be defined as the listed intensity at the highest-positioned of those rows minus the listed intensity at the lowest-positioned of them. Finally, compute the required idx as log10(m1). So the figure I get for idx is 1.33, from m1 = 21.2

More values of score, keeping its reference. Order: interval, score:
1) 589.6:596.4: 589.75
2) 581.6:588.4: 588.25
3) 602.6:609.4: 604.00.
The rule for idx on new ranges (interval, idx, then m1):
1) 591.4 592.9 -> 0.08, 1.2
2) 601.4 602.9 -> 0.49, 3.1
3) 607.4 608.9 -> 0.32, 2.1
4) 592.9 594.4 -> 0.39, 2.5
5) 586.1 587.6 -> 0.45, 2.8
